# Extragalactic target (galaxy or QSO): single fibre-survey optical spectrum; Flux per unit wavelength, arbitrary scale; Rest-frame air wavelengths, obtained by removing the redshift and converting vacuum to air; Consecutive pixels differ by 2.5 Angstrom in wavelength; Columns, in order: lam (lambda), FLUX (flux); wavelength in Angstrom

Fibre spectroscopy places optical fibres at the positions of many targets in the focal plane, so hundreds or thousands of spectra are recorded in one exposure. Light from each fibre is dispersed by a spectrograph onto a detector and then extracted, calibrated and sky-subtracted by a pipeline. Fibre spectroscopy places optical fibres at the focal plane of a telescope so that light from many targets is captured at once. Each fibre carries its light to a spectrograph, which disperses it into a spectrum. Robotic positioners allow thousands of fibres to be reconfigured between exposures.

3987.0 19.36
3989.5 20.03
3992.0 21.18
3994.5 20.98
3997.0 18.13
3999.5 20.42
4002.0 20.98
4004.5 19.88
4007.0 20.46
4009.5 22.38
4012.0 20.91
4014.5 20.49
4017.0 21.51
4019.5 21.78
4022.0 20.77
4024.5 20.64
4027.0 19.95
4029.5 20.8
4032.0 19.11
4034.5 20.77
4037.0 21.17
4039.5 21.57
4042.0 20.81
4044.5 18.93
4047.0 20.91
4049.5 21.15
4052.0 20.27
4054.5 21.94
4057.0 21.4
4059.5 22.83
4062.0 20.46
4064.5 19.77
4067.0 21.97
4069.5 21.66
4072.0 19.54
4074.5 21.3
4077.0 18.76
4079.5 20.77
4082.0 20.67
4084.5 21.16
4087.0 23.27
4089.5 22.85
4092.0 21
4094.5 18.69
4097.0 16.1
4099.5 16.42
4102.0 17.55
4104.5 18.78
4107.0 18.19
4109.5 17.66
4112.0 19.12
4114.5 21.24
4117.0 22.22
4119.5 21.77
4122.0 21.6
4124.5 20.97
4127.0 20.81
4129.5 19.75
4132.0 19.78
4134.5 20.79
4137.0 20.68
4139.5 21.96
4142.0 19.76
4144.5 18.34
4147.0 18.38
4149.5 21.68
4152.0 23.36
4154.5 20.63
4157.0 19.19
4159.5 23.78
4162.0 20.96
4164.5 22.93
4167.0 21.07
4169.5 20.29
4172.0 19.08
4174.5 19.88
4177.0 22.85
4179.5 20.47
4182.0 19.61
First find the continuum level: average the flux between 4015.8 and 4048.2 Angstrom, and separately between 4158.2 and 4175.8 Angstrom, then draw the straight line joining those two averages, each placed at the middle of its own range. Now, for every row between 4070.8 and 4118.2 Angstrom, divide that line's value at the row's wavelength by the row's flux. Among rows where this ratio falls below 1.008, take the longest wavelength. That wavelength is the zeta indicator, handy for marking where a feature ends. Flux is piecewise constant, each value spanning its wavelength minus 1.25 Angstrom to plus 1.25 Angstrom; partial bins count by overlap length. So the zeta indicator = 4117.0 Angstrom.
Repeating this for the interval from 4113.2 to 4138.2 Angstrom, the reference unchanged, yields 4124.5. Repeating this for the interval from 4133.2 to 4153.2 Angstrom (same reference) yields 4152.0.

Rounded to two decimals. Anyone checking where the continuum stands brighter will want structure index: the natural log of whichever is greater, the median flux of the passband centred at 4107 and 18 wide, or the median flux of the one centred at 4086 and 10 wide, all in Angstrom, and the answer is 3.09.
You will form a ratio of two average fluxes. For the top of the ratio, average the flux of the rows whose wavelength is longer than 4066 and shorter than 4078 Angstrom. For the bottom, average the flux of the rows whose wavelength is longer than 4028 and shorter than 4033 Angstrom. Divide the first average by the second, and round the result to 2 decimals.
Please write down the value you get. 1.03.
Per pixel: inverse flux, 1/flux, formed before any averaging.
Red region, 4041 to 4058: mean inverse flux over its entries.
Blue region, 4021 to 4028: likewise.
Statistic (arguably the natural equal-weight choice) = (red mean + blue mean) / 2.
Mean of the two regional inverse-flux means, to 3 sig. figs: 0.0486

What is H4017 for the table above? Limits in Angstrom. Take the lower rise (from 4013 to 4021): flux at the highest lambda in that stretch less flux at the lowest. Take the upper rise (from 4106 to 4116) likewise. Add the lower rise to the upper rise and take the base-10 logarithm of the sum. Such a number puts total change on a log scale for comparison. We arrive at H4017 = 0.64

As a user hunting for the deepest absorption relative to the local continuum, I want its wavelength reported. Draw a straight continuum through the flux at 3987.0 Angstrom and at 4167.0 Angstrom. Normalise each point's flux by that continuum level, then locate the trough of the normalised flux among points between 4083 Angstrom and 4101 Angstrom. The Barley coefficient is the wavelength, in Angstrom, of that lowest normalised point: 4097.0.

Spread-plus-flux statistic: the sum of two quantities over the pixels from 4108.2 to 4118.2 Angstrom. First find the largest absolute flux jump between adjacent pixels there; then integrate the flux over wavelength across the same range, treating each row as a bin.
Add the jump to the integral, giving 203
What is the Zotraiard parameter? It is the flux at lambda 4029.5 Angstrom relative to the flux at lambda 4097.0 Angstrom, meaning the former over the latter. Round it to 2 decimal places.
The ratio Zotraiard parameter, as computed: 1.29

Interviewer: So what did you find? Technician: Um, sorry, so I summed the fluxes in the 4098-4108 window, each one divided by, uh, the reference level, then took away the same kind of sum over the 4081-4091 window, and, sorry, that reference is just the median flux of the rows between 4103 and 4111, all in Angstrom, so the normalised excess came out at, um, -0.94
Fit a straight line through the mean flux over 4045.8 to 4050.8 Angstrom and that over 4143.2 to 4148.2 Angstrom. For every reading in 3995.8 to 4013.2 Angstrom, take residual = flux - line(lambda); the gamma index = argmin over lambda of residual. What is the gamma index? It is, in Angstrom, 3997.0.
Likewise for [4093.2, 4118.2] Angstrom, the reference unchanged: 4097.0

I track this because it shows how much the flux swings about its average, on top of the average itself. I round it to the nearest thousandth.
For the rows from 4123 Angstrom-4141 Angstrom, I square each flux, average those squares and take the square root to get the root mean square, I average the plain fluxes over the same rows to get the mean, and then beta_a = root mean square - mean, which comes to 0.012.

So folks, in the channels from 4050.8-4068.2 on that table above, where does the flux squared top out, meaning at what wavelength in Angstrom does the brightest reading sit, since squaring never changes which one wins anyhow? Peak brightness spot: 4059.5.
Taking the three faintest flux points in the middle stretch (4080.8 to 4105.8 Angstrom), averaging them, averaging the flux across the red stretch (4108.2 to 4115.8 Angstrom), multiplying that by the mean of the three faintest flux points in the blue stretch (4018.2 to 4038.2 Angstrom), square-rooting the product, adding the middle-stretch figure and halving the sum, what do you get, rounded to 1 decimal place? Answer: 18.2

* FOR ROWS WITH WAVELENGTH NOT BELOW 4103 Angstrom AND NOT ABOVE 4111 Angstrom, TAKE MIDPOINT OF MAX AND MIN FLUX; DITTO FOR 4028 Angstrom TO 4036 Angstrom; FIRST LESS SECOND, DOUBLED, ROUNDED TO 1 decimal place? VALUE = -3.5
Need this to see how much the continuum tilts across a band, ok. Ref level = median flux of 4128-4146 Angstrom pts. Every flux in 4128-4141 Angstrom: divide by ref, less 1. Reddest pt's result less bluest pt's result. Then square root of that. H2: 0.33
